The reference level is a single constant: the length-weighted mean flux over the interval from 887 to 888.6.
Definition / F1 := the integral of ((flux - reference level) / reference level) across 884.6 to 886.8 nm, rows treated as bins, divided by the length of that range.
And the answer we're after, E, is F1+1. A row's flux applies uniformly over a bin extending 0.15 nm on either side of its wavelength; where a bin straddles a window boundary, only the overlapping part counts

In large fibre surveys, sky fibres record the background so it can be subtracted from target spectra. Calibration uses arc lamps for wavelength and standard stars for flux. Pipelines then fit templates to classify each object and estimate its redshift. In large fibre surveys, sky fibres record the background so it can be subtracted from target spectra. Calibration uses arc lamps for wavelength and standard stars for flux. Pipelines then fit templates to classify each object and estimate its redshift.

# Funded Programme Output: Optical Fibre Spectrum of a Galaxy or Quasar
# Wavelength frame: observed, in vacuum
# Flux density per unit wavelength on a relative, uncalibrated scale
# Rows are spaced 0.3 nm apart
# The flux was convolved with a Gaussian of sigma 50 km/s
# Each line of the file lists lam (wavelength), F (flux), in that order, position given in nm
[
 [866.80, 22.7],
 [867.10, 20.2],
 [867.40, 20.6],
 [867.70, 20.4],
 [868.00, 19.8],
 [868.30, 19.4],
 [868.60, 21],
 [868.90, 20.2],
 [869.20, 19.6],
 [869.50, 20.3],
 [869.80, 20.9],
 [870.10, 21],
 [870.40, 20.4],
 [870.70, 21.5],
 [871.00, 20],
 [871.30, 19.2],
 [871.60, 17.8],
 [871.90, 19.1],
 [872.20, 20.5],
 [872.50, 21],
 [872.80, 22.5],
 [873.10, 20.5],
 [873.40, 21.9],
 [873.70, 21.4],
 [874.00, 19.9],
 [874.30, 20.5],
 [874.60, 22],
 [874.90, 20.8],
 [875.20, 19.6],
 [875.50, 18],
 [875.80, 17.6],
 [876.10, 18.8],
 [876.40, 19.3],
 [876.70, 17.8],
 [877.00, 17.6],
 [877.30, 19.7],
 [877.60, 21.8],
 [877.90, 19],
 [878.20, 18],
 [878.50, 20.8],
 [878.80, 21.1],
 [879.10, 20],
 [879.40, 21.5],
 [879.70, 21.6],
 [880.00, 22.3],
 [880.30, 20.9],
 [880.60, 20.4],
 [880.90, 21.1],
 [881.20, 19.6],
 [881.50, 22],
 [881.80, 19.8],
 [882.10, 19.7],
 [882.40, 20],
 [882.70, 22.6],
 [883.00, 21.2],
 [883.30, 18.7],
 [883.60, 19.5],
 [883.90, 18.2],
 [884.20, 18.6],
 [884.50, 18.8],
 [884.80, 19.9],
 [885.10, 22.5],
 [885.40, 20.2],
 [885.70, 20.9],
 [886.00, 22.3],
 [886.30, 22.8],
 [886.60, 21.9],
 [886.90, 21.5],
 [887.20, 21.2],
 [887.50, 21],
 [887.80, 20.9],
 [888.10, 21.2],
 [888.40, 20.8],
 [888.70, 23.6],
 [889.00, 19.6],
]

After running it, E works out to 1.02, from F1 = 0.02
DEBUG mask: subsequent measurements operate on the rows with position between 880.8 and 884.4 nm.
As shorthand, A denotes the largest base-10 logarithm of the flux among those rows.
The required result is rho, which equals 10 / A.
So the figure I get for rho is 7.38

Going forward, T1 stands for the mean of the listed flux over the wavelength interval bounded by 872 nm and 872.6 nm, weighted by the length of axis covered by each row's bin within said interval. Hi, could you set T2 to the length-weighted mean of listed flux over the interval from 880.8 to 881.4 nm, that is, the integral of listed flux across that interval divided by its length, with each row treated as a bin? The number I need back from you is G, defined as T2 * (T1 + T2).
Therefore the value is 838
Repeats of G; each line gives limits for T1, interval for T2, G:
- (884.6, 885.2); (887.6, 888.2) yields 882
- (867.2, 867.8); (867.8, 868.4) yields 791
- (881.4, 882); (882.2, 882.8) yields 880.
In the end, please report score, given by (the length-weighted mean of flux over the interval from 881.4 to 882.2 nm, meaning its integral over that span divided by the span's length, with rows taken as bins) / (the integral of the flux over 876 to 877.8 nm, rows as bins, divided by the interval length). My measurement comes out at 1.07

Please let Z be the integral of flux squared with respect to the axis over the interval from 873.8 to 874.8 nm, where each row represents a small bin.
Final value 435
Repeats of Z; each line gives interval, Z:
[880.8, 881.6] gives 348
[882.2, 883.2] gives 445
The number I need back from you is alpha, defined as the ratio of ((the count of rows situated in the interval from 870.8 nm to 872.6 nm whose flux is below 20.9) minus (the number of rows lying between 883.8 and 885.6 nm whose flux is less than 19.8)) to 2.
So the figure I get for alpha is 1.0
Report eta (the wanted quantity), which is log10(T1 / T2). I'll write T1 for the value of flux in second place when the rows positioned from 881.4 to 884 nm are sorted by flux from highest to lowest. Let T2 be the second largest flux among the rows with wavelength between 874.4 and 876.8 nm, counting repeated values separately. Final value 0.024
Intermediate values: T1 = 22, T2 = 20.8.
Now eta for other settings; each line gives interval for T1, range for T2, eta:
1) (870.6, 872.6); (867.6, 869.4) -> 0.013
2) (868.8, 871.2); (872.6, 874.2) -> -0.018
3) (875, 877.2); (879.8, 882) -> -0.057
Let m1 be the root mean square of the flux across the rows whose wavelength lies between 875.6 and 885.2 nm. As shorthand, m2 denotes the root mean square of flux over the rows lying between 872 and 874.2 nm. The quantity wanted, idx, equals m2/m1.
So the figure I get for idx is 1.05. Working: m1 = 20.1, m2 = 21.1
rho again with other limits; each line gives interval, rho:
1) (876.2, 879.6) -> 7.47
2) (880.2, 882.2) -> 7.45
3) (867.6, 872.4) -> 7.51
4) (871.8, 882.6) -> 7.40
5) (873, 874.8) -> 7.45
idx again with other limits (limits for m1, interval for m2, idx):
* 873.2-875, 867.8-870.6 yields 0.96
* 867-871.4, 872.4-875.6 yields 1.02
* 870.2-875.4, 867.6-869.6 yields 0.98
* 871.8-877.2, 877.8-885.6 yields 1.02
